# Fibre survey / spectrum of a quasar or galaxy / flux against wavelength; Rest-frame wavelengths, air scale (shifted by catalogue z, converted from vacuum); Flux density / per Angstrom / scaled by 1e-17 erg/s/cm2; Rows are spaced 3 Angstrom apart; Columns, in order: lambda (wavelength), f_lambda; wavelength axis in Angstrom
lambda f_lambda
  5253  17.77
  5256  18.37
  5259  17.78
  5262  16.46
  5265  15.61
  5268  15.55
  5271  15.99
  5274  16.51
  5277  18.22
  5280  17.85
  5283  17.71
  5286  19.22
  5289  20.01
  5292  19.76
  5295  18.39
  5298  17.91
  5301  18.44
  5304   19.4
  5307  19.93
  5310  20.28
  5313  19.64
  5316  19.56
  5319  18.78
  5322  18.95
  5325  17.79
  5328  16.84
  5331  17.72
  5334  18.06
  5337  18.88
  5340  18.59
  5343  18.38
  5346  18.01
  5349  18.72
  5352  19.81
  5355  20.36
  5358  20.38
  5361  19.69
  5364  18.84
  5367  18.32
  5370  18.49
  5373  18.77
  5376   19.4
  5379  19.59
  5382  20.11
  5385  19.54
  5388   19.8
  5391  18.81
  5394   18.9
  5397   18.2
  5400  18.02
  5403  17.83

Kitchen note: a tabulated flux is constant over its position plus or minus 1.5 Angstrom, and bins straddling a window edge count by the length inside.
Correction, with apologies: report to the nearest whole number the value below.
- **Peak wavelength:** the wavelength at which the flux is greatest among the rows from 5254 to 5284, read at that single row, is 5256 Angstrom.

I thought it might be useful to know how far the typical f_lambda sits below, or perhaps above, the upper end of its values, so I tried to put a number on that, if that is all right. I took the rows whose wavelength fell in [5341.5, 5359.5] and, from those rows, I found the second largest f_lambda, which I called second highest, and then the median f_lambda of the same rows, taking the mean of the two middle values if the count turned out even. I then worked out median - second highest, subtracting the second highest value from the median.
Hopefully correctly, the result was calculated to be -1.1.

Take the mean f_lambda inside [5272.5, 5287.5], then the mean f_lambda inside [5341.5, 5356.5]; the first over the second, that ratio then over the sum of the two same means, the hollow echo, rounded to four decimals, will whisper 0.0254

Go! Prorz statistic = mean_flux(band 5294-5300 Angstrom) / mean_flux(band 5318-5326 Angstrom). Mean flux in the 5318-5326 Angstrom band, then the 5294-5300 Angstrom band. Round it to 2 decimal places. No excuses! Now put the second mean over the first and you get 0.98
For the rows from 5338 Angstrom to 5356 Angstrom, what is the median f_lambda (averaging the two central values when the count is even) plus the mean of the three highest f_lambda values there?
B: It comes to 38.3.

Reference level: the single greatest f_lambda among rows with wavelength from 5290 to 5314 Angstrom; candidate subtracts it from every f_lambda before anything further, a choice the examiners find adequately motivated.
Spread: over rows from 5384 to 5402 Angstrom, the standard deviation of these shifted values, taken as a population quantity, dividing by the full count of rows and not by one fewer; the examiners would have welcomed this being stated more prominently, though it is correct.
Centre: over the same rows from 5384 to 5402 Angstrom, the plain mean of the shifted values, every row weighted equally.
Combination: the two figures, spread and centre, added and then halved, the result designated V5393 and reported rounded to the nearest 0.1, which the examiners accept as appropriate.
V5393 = -0.4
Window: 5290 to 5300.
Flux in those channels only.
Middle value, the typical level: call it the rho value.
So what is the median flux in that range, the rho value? 18.4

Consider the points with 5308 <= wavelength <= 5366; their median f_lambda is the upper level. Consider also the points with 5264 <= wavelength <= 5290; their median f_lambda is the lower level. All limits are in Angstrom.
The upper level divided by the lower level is 1.06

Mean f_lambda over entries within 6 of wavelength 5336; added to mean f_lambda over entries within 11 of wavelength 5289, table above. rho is 37.0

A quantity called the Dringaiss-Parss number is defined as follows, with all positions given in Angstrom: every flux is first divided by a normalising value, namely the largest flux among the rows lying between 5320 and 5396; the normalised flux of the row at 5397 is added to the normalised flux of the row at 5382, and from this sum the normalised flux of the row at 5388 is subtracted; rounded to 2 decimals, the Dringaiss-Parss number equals 0.91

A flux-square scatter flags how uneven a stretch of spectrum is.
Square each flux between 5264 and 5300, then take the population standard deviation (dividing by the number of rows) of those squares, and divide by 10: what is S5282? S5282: 5.2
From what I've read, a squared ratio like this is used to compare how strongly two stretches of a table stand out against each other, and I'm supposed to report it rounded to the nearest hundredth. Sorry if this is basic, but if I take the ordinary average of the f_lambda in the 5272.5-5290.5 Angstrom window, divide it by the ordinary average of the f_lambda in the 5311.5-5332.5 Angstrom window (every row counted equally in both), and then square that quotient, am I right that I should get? 0.98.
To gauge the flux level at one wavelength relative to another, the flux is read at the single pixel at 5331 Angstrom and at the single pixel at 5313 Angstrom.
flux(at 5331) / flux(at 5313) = 0.90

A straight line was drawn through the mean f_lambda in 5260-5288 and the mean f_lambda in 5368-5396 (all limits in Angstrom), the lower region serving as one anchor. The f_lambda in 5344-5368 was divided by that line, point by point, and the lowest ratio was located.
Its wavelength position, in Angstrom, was 5367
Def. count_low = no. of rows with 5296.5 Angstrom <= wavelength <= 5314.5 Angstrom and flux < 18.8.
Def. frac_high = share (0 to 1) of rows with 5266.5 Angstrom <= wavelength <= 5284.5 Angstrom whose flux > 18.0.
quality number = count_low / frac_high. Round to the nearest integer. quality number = 12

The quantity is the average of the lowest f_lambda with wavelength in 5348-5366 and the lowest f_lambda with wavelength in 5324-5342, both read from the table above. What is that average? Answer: 17.8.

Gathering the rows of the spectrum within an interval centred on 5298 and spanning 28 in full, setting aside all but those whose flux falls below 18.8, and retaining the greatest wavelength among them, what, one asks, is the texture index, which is 5301 Angstrom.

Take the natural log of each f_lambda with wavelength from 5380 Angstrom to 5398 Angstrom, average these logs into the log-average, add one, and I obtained 3.96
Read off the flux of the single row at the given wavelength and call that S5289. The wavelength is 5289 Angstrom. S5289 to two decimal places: 20.01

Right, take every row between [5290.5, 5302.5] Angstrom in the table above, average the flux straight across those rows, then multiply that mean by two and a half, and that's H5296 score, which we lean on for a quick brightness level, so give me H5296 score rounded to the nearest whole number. 47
